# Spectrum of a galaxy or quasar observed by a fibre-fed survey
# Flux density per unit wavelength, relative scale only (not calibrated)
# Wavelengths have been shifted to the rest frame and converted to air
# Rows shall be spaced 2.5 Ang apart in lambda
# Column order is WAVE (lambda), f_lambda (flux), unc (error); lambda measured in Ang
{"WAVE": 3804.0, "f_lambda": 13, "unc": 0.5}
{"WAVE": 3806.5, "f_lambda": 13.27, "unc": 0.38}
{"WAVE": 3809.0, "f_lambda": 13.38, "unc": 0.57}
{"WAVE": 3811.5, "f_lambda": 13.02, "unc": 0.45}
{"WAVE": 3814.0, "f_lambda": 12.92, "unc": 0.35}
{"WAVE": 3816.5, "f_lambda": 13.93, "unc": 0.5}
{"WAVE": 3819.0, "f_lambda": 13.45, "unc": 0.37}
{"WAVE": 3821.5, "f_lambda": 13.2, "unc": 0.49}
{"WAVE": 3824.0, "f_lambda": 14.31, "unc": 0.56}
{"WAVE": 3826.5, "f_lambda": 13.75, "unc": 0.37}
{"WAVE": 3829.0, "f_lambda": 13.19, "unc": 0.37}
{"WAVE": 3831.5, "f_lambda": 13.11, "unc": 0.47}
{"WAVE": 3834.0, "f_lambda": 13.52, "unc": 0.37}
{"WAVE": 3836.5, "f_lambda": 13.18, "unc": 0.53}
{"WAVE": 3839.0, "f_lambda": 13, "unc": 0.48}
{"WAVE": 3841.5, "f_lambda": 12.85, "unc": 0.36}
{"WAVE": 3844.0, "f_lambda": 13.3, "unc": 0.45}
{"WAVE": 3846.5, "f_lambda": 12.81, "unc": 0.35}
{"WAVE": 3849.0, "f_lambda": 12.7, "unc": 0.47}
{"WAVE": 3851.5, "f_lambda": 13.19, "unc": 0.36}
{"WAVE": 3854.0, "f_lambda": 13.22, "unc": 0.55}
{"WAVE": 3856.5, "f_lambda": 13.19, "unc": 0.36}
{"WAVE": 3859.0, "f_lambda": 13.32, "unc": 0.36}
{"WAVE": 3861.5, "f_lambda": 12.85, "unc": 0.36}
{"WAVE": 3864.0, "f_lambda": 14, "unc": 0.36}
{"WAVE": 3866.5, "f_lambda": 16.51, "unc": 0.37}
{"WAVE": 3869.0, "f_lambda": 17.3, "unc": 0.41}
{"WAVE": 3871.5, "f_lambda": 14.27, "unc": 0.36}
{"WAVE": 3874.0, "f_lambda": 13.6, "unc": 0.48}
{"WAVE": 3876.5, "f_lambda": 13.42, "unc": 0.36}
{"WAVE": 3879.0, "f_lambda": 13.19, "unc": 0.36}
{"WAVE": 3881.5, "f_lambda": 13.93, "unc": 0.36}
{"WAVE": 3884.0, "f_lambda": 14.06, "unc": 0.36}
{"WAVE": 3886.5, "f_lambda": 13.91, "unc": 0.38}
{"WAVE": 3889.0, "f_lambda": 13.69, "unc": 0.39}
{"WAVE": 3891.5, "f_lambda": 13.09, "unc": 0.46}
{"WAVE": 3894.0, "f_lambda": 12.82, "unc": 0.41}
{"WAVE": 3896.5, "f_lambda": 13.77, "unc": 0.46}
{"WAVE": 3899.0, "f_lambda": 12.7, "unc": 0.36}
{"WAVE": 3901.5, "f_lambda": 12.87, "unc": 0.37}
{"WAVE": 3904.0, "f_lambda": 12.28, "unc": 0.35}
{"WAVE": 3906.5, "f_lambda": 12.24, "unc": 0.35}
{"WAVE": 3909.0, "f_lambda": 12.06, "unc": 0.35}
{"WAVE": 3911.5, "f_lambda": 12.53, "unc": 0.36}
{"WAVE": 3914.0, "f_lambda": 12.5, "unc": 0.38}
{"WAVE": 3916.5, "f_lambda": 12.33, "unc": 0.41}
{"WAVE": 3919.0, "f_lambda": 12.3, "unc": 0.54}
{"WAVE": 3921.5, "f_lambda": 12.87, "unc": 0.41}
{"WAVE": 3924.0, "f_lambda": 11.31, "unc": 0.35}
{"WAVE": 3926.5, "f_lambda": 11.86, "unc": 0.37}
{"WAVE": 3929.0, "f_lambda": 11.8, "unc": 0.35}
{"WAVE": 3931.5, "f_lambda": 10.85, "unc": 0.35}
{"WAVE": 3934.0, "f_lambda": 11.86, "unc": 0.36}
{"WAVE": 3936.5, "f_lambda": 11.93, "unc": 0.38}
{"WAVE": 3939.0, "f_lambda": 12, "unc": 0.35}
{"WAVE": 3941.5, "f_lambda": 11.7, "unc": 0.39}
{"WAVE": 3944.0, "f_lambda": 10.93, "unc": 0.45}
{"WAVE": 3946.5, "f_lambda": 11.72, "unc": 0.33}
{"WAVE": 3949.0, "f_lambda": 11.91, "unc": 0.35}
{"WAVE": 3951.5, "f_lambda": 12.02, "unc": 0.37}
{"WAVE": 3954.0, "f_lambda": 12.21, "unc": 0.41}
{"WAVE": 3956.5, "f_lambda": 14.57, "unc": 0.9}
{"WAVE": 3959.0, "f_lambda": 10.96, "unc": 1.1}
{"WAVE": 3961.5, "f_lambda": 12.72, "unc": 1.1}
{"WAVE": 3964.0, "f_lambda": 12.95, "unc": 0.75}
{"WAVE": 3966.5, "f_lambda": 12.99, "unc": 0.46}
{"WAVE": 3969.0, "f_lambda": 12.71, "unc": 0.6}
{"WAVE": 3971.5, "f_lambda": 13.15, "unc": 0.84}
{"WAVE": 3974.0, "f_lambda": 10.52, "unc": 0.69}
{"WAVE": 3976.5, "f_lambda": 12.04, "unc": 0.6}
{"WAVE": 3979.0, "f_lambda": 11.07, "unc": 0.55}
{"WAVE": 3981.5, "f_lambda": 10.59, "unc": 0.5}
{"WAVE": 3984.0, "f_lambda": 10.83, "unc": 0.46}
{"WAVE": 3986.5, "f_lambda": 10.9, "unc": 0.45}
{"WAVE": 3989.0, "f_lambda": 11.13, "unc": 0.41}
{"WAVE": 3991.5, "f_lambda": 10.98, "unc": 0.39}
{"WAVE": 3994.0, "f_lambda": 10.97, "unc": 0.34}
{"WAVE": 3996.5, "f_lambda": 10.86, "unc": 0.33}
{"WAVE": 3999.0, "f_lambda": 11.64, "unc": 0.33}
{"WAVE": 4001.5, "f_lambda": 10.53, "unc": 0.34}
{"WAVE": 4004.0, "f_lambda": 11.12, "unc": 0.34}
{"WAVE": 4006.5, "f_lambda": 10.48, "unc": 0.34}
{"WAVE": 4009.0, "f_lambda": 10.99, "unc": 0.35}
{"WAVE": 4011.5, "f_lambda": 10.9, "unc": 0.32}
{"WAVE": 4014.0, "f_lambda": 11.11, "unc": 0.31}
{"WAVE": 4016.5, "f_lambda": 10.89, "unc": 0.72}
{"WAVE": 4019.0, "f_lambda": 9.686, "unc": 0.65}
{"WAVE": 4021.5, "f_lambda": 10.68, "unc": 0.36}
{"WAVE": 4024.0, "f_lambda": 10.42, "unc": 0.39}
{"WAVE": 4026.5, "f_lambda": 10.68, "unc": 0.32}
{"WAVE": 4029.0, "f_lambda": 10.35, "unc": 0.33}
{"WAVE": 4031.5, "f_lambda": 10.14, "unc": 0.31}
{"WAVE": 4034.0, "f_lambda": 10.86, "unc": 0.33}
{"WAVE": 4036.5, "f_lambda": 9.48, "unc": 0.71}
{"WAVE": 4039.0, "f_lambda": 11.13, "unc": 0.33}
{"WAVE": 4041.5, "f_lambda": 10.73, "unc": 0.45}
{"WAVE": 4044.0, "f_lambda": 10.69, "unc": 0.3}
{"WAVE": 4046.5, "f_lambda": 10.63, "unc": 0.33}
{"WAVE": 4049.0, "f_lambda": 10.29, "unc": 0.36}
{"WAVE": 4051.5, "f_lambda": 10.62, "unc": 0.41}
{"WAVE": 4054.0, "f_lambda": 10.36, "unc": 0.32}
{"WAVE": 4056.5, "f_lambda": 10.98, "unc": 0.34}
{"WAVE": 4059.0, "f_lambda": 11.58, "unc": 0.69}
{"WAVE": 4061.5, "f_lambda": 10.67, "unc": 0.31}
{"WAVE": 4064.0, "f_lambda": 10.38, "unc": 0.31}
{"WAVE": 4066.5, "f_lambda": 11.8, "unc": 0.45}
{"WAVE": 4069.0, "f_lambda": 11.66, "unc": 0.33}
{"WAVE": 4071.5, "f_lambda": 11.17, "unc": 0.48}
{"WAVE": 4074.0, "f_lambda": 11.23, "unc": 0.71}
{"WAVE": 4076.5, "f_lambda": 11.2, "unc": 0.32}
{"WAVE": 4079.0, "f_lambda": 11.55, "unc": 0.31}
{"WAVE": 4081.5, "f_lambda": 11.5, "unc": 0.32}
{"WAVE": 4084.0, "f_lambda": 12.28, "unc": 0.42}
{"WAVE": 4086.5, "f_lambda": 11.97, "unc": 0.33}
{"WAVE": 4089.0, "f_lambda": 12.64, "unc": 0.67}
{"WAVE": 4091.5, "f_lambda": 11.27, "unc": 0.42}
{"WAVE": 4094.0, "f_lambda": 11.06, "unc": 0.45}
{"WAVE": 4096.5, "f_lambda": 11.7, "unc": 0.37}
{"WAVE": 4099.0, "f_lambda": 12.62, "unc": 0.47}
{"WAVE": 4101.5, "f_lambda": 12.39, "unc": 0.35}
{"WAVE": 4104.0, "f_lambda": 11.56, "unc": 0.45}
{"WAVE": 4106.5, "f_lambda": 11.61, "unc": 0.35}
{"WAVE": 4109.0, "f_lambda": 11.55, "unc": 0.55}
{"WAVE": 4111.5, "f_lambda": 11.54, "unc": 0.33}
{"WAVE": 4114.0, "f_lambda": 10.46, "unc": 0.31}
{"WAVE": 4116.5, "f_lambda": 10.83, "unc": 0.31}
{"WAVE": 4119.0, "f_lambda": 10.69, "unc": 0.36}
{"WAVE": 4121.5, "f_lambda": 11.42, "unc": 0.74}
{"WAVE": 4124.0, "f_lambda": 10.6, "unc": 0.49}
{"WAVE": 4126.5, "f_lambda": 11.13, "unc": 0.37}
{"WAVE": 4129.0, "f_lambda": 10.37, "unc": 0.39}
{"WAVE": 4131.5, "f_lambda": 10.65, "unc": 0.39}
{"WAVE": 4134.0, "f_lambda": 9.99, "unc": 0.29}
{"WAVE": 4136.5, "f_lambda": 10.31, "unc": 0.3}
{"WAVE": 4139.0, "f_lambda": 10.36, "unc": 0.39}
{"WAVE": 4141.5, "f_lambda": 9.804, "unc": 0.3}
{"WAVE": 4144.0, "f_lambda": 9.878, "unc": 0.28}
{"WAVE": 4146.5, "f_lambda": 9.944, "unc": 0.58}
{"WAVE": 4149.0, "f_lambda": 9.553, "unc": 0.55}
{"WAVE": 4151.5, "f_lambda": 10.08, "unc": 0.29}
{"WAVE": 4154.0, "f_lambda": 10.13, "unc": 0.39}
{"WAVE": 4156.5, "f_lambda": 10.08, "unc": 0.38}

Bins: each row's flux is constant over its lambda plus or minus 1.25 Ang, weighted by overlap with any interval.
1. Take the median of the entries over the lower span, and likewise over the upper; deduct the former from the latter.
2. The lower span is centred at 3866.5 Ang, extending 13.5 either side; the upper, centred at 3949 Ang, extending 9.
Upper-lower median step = -1.51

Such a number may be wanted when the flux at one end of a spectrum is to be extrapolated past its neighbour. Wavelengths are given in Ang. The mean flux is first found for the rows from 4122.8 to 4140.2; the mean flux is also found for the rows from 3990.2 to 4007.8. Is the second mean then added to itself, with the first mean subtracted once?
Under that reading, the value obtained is 11.4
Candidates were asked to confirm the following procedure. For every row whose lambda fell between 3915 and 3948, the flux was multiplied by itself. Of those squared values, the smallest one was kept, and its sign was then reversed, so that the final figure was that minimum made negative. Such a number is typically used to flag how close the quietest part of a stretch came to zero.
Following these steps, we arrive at -118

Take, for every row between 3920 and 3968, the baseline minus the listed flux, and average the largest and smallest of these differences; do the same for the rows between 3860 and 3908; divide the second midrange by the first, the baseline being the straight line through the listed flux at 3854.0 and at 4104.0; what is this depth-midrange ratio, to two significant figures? 20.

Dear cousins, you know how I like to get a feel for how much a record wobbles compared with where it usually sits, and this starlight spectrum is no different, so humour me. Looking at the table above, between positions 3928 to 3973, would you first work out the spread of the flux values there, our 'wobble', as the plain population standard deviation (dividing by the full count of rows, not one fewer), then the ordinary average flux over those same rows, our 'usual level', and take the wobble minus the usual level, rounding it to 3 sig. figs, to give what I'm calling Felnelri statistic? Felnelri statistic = -11.3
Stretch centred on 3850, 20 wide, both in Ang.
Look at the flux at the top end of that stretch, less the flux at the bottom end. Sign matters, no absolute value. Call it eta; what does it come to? 0.5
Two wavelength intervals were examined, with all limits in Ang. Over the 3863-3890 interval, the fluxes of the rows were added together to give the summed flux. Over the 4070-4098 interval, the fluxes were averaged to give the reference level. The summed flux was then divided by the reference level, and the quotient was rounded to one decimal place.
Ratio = 13.6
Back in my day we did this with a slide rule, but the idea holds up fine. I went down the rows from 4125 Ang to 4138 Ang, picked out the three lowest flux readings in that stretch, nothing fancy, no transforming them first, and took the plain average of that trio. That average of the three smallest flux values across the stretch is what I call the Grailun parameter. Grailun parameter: 10.2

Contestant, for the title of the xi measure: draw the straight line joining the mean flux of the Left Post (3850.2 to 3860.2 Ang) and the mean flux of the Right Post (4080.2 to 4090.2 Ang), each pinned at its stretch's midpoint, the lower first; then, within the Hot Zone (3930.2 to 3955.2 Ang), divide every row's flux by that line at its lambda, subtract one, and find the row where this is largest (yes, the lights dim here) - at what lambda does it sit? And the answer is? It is 3954.0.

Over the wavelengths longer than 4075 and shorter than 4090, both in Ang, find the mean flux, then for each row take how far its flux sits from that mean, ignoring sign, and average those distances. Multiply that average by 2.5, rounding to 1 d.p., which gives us 1.1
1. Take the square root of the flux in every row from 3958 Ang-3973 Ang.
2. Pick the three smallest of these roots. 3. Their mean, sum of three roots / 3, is 3.48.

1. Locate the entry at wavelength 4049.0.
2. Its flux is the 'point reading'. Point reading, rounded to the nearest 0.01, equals 10.29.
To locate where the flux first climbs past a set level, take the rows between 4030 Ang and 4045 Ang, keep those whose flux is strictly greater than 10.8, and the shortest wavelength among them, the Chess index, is 4034.0 Ang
